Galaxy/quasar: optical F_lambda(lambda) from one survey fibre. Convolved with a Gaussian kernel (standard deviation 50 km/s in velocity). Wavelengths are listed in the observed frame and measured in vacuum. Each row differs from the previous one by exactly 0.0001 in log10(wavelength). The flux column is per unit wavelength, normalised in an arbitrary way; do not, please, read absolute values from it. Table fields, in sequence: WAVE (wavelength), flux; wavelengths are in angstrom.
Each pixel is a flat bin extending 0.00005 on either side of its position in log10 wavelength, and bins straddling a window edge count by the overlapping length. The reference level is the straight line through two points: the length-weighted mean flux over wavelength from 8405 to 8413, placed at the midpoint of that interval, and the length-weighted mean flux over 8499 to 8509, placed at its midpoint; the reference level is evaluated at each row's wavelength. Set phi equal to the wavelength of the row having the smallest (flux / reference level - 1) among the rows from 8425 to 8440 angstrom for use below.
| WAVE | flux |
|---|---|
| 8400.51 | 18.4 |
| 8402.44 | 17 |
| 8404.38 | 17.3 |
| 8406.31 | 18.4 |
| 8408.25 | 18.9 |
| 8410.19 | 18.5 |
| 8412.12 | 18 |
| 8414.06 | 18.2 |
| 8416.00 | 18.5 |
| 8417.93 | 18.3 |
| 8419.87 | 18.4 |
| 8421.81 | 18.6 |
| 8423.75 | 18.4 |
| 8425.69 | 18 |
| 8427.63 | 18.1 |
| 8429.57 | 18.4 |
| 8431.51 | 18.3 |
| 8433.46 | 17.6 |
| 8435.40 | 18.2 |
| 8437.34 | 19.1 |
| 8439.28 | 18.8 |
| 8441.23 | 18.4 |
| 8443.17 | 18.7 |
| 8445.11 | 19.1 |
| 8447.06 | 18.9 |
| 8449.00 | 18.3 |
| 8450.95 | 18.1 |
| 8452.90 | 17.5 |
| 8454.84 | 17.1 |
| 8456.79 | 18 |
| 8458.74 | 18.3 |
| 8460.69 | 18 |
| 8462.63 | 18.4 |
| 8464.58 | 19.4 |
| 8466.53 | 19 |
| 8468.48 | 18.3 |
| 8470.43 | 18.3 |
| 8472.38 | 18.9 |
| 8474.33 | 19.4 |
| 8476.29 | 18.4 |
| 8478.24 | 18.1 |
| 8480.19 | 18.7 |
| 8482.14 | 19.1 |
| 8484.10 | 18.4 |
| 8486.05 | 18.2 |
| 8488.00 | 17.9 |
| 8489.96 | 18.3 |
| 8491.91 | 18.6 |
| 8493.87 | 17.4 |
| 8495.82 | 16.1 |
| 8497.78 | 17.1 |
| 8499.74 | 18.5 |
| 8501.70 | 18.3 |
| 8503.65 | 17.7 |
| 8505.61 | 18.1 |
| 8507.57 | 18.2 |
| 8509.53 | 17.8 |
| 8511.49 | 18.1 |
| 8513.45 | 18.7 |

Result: 8433.46 angstrom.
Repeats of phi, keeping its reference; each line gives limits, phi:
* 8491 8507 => 8495.82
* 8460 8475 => 8460.69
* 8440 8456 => 8454.84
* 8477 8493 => 8488.00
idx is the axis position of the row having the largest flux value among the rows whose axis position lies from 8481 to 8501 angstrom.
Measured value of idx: 8482.14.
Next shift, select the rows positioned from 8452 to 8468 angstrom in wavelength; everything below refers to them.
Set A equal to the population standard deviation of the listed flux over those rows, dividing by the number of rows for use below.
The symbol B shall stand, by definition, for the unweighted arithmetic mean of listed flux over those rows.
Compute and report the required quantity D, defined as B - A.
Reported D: 17.5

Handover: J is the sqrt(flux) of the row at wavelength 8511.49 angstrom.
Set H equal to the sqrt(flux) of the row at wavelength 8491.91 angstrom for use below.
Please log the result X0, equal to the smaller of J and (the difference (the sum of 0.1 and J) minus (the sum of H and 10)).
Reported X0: -9.96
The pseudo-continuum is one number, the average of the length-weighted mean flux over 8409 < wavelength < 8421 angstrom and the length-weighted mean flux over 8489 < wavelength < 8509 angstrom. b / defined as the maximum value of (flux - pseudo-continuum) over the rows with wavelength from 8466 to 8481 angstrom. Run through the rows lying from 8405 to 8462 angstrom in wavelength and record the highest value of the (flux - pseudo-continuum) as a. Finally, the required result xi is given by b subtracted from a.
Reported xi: -0.3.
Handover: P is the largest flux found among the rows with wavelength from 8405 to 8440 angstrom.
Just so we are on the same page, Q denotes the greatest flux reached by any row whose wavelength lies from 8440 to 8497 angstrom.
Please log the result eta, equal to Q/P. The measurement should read 1.02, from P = 19.1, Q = 19.4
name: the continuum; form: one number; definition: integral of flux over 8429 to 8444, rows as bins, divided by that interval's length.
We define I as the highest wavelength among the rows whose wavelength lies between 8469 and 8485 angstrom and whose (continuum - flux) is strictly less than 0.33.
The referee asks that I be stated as 8484.10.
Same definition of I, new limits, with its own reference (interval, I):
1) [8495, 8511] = 8507.57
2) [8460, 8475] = 8474.33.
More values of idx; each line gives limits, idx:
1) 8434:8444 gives 8437.34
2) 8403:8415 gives 8408.25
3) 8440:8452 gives 8445.11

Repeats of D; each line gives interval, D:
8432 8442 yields 17.9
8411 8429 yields 18.1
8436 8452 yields 18.3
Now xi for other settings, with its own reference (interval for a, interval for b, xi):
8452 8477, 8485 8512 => 0.8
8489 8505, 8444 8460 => -0.5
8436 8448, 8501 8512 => 0.8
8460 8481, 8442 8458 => 0.3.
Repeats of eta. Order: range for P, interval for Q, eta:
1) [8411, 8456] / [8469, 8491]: 1.02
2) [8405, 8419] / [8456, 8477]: 1.03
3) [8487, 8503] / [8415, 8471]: 1.04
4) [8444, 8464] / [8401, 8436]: 0.99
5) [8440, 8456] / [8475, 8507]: 1.00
